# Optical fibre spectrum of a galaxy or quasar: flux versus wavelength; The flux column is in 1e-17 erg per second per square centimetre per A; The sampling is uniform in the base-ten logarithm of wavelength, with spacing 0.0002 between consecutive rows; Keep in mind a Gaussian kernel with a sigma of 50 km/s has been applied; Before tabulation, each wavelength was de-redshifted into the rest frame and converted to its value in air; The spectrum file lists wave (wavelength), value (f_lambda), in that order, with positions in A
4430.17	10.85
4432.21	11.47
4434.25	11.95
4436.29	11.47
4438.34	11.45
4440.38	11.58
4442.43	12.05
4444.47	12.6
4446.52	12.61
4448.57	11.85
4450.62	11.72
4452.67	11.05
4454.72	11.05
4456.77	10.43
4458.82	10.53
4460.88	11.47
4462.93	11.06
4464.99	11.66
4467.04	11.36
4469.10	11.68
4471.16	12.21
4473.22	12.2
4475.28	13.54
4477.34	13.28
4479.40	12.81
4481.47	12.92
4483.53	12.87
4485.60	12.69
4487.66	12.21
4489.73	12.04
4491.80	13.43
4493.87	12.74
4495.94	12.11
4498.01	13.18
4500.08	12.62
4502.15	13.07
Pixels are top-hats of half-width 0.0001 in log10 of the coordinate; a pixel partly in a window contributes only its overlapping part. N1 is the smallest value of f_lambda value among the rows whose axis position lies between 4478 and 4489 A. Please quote 12.21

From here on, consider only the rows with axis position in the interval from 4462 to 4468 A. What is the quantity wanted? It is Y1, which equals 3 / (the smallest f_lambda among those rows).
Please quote 0.271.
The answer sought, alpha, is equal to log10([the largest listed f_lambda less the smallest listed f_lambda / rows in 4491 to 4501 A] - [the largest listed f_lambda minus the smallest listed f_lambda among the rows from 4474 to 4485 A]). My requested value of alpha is -0.23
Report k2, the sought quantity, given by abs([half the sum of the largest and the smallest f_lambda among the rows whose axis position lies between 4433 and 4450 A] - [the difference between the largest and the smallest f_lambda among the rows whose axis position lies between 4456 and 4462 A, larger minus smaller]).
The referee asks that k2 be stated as 11.0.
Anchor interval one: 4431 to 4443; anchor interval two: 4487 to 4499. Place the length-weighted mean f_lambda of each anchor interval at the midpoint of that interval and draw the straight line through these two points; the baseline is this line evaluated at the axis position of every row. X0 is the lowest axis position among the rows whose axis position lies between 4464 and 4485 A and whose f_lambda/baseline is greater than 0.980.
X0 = 4471.16 A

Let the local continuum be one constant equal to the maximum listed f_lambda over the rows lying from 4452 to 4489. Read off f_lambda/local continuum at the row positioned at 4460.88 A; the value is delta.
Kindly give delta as 0.85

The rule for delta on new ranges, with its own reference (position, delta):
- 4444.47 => 0.93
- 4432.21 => 0.85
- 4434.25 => 0.88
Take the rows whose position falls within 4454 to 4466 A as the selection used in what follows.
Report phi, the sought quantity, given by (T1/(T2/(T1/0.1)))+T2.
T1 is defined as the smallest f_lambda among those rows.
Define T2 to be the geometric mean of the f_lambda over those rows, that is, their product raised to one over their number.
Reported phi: 110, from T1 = 10.43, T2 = 11.0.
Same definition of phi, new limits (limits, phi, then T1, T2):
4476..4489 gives 129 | 12.21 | 12.8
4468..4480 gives 121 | 11.68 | 12.6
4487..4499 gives 128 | 12.04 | 12.6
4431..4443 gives 124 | 11.45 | 11.7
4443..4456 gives 115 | 11.05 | 11.8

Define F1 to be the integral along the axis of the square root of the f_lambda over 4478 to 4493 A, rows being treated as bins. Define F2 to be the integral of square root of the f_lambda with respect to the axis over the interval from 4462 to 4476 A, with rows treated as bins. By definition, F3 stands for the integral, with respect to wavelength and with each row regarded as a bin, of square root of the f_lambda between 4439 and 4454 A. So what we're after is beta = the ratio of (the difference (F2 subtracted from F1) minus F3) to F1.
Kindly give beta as -0.87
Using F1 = 53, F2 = 48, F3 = 51.72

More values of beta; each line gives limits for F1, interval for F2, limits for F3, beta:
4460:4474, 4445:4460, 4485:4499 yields -1.10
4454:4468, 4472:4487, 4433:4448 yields -1.27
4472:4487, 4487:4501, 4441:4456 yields -0.88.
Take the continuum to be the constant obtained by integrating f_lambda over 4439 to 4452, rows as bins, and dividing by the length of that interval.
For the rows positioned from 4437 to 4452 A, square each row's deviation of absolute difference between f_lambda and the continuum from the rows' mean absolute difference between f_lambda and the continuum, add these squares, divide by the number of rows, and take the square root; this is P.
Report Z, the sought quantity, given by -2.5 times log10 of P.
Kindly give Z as 1.72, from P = 0.21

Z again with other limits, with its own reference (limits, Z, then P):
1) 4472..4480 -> 0.73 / 0.51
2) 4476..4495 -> 0.94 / 0.42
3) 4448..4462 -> 0.73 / 0.51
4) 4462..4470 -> 1.49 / 0.25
